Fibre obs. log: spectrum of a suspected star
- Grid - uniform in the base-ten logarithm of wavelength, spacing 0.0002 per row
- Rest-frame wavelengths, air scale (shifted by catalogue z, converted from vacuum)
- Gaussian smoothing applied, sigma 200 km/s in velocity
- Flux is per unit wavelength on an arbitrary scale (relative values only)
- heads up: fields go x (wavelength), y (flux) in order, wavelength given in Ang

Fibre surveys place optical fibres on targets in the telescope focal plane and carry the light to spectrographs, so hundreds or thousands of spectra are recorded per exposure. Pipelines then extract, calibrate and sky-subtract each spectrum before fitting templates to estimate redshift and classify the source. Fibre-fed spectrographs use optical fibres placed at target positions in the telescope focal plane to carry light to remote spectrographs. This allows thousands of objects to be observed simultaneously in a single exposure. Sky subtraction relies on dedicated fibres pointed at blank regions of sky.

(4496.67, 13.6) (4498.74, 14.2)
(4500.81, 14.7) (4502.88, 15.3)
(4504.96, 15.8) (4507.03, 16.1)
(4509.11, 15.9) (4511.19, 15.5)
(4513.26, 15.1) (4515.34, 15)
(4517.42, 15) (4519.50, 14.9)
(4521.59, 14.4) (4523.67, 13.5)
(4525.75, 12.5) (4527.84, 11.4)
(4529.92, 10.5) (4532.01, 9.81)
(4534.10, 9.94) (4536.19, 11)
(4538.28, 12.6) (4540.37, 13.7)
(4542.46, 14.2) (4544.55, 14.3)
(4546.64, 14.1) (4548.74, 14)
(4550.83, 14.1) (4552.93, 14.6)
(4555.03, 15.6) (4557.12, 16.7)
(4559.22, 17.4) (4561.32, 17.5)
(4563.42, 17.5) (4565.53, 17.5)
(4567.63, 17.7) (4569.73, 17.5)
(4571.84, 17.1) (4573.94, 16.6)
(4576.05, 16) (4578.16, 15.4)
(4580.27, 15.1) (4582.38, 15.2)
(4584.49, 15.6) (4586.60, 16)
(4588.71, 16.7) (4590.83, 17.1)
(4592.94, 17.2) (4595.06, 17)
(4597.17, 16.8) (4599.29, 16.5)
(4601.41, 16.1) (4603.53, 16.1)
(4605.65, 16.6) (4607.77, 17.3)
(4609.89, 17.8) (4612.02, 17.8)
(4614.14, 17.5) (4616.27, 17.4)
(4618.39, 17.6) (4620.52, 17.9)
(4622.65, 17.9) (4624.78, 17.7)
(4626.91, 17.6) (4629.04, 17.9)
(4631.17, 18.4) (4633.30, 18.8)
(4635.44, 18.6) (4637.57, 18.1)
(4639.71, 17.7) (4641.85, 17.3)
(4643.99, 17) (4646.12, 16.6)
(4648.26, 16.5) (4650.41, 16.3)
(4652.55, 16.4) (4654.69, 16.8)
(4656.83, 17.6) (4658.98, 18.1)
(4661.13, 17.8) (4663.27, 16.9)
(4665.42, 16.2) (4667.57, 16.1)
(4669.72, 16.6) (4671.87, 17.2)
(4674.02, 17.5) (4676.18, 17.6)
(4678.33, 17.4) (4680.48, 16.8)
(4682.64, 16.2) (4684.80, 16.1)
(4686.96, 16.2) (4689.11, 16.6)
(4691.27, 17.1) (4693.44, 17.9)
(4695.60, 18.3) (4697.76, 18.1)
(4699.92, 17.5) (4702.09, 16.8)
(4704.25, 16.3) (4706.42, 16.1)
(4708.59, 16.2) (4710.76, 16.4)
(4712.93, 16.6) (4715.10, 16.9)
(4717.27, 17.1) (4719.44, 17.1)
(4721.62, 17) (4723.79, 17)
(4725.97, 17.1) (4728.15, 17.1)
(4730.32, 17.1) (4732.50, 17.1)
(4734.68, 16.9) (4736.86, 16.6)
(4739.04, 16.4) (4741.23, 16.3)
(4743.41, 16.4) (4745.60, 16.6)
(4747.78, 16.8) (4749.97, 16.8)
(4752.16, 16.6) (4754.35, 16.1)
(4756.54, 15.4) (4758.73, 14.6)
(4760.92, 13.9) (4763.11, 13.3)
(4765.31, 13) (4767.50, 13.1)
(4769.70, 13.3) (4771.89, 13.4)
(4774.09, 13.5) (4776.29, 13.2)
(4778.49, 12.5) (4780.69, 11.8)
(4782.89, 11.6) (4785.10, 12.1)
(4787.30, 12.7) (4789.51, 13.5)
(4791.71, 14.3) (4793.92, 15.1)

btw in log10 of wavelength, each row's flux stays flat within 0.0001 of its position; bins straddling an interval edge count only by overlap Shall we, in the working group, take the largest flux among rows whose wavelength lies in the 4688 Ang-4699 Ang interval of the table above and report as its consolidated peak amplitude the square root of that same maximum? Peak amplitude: 4.28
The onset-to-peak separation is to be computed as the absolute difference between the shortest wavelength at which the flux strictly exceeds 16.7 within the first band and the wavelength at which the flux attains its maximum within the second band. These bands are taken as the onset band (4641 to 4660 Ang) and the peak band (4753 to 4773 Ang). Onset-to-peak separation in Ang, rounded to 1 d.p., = 112.5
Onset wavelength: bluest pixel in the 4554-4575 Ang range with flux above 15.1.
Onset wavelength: 4555.03 Ang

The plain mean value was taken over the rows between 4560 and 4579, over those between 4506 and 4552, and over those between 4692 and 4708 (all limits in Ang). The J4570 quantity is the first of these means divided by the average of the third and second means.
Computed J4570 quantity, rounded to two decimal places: 1.10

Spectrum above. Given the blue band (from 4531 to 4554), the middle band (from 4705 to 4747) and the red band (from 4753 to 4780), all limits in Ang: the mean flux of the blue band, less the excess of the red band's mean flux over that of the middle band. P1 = 15.9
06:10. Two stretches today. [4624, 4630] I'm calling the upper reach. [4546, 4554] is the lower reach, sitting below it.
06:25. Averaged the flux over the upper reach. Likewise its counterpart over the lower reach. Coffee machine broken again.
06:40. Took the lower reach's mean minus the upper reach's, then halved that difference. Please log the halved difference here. -1.8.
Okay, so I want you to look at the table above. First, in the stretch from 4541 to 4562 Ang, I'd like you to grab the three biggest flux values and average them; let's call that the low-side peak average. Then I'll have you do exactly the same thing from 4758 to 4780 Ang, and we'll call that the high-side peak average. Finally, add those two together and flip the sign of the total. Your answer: -31.2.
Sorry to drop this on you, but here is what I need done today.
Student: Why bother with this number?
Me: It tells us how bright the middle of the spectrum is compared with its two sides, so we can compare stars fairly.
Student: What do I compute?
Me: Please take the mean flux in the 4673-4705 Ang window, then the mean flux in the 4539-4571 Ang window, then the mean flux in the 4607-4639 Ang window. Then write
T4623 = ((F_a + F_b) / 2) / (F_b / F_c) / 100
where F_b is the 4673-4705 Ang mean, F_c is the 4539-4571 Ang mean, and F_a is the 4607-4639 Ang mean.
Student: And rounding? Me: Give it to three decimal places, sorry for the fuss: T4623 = 0.161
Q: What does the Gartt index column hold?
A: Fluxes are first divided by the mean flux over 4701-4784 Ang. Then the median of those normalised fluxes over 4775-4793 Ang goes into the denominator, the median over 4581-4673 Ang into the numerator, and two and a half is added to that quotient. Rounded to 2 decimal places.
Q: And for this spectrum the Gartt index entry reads 3.87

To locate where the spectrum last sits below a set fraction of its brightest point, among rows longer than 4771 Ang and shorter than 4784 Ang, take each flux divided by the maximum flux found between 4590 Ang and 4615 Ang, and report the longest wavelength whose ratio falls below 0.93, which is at 4782.89 Ang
